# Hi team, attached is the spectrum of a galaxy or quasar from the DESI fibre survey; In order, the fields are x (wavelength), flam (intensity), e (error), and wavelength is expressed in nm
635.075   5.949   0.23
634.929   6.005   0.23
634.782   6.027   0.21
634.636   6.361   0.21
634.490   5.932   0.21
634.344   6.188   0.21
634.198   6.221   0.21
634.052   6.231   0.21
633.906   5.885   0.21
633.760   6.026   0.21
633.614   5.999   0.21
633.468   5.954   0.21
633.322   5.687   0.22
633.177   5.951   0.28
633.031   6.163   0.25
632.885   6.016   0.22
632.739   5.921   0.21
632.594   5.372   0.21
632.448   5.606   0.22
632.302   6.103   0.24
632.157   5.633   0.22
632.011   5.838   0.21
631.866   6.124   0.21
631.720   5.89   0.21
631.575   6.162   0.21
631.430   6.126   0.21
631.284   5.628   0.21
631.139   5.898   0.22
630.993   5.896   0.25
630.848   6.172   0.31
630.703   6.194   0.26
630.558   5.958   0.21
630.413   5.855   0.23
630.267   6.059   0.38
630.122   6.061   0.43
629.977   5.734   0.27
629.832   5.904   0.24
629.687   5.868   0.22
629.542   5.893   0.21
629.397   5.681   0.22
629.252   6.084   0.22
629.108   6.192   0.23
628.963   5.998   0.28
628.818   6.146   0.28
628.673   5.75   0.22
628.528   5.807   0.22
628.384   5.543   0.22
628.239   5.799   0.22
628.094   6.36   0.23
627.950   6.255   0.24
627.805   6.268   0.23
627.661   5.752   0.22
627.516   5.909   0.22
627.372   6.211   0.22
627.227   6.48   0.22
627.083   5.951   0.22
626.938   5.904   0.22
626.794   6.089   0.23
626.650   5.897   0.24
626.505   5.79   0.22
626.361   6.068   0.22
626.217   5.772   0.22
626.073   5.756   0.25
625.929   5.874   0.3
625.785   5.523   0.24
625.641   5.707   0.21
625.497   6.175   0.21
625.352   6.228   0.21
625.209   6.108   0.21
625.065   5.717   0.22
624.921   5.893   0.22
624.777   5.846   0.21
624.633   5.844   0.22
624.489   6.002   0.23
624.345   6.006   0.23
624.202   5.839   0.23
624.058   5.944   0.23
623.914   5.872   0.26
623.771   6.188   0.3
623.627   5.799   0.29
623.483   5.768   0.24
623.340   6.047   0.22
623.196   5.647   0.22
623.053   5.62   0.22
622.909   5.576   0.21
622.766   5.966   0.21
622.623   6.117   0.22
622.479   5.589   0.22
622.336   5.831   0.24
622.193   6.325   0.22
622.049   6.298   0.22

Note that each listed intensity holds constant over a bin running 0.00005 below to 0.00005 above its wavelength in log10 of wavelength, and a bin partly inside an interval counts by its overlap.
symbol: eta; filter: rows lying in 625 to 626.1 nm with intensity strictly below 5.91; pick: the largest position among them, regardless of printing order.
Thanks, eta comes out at 626.073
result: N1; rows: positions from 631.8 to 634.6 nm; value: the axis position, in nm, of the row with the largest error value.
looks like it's 633.177 nm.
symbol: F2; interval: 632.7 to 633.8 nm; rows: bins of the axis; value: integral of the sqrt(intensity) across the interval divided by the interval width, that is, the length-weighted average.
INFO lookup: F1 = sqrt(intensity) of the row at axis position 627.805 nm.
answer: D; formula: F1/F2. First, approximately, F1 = 2.50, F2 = 2.44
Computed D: 1.03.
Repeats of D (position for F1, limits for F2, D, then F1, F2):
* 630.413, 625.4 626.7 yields 1.00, 2.42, 2.42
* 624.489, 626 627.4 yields 1.00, 2.45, 2.45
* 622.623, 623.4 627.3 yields 1.02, 2.47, 2.43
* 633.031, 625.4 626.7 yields 1.03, 2.48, 2.42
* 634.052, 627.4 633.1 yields 1.02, 2.50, 2.44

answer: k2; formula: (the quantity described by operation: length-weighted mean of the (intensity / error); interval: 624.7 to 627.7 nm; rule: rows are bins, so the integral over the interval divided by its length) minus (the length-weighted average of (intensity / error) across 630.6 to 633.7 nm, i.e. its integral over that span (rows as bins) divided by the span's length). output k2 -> 0.3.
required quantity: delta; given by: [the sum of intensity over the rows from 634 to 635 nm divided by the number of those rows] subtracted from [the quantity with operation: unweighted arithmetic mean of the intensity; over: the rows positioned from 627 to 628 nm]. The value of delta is -0.02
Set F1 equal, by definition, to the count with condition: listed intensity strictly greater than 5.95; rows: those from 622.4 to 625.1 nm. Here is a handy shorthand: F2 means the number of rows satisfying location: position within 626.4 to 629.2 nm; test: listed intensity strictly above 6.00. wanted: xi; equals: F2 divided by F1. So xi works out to 1.33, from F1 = 6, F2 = 8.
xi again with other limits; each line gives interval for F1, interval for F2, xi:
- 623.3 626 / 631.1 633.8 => 1.00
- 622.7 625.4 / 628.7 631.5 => 1.14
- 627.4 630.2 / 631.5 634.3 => 1.00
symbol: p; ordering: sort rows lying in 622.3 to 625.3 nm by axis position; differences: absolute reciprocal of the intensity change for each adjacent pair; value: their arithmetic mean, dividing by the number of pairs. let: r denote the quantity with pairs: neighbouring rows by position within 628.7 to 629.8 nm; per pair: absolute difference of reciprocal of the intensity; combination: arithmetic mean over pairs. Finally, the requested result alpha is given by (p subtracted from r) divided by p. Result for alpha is -0.1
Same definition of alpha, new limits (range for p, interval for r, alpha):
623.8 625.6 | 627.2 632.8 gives 1.0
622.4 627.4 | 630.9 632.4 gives 0.3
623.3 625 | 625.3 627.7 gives 0.5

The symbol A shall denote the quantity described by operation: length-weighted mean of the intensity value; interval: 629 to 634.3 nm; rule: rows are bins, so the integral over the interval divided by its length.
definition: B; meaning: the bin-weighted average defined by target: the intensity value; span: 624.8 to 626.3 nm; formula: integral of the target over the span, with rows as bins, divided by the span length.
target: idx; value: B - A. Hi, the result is -0.07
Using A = 5.95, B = 5.88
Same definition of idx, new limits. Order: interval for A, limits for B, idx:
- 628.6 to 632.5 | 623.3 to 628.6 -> 0.00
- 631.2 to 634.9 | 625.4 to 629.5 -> -0.01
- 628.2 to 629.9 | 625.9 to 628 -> 0.11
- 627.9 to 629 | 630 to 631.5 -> 0.02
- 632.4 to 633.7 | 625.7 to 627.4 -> 0.08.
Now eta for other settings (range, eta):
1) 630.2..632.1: 632.011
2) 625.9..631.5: 631.284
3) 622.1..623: 622.909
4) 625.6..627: 626.938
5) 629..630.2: 629.977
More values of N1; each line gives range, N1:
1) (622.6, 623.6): 623.483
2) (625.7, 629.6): 625.929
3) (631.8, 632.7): 632.302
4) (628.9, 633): 630.122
